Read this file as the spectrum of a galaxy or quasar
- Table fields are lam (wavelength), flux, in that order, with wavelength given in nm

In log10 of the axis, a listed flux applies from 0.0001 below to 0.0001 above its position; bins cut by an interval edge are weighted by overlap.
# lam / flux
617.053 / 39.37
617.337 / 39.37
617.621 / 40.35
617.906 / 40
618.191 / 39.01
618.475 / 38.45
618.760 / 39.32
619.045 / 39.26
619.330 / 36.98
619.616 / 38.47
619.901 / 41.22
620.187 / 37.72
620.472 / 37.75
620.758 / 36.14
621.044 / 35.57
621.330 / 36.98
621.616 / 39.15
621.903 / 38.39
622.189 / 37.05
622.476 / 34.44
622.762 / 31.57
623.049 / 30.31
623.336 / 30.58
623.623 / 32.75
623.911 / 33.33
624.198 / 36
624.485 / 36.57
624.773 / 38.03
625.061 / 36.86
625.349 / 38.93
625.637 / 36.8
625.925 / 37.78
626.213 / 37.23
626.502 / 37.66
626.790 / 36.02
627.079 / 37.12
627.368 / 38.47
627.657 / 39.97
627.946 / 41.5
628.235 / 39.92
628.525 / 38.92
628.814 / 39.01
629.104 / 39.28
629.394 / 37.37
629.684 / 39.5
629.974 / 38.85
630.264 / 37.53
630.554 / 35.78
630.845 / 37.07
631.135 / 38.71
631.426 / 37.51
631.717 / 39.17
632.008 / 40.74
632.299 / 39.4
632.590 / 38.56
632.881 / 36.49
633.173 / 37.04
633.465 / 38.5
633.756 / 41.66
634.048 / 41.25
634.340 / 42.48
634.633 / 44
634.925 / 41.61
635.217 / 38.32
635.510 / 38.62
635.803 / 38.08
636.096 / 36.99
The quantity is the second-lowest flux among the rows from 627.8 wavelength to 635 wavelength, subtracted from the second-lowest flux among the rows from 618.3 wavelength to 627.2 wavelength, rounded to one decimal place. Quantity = -5.9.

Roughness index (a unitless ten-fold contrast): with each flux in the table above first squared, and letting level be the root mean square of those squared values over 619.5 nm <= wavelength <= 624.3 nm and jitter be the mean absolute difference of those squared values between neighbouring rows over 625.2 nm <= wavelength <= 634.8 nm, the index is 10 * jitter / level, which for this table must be 0.78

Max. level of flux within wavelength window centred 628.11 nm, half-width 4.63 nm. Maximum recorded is 41.5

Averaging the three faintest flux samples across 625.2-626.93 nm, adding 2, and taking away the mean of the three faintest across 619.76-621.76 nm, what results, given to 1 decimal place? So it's 2.5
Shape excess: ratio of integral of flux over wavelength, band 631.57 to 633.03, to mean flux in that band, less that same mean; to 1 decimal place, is -37.4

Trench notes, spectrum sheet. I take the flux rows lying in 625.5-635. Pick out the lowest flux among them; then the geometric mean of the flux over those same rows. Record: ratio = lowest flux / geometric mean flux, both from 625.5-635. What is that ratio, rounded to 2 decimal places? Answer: 0.92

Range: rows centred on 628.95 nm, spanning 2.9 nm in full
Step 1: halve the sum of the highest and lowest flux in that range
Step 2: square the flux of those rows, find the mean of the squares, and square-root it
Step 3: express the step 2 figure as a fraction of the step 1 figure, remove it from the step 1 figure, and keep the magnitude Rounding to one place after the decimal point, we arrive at 38.4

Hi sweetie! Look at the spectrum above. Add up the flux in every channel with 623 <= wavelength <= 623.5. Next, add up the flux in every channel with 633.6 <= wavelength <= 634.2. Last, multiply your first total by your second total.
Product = 5048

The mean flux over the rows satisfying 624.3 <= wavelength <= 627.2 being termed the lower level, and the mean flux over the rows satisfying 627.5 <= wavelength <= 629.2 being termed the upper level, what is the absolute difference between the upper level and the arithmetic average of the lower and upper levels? 1.2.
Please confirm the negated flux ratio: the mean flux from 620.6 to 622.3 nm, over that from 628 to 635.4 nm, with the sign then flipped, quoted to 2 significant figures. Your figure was -0.95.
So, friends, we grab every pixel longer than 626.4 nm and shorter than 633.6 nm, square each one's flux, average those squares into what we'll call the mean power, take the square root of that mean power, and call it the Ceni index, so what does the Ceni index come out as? 38.4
